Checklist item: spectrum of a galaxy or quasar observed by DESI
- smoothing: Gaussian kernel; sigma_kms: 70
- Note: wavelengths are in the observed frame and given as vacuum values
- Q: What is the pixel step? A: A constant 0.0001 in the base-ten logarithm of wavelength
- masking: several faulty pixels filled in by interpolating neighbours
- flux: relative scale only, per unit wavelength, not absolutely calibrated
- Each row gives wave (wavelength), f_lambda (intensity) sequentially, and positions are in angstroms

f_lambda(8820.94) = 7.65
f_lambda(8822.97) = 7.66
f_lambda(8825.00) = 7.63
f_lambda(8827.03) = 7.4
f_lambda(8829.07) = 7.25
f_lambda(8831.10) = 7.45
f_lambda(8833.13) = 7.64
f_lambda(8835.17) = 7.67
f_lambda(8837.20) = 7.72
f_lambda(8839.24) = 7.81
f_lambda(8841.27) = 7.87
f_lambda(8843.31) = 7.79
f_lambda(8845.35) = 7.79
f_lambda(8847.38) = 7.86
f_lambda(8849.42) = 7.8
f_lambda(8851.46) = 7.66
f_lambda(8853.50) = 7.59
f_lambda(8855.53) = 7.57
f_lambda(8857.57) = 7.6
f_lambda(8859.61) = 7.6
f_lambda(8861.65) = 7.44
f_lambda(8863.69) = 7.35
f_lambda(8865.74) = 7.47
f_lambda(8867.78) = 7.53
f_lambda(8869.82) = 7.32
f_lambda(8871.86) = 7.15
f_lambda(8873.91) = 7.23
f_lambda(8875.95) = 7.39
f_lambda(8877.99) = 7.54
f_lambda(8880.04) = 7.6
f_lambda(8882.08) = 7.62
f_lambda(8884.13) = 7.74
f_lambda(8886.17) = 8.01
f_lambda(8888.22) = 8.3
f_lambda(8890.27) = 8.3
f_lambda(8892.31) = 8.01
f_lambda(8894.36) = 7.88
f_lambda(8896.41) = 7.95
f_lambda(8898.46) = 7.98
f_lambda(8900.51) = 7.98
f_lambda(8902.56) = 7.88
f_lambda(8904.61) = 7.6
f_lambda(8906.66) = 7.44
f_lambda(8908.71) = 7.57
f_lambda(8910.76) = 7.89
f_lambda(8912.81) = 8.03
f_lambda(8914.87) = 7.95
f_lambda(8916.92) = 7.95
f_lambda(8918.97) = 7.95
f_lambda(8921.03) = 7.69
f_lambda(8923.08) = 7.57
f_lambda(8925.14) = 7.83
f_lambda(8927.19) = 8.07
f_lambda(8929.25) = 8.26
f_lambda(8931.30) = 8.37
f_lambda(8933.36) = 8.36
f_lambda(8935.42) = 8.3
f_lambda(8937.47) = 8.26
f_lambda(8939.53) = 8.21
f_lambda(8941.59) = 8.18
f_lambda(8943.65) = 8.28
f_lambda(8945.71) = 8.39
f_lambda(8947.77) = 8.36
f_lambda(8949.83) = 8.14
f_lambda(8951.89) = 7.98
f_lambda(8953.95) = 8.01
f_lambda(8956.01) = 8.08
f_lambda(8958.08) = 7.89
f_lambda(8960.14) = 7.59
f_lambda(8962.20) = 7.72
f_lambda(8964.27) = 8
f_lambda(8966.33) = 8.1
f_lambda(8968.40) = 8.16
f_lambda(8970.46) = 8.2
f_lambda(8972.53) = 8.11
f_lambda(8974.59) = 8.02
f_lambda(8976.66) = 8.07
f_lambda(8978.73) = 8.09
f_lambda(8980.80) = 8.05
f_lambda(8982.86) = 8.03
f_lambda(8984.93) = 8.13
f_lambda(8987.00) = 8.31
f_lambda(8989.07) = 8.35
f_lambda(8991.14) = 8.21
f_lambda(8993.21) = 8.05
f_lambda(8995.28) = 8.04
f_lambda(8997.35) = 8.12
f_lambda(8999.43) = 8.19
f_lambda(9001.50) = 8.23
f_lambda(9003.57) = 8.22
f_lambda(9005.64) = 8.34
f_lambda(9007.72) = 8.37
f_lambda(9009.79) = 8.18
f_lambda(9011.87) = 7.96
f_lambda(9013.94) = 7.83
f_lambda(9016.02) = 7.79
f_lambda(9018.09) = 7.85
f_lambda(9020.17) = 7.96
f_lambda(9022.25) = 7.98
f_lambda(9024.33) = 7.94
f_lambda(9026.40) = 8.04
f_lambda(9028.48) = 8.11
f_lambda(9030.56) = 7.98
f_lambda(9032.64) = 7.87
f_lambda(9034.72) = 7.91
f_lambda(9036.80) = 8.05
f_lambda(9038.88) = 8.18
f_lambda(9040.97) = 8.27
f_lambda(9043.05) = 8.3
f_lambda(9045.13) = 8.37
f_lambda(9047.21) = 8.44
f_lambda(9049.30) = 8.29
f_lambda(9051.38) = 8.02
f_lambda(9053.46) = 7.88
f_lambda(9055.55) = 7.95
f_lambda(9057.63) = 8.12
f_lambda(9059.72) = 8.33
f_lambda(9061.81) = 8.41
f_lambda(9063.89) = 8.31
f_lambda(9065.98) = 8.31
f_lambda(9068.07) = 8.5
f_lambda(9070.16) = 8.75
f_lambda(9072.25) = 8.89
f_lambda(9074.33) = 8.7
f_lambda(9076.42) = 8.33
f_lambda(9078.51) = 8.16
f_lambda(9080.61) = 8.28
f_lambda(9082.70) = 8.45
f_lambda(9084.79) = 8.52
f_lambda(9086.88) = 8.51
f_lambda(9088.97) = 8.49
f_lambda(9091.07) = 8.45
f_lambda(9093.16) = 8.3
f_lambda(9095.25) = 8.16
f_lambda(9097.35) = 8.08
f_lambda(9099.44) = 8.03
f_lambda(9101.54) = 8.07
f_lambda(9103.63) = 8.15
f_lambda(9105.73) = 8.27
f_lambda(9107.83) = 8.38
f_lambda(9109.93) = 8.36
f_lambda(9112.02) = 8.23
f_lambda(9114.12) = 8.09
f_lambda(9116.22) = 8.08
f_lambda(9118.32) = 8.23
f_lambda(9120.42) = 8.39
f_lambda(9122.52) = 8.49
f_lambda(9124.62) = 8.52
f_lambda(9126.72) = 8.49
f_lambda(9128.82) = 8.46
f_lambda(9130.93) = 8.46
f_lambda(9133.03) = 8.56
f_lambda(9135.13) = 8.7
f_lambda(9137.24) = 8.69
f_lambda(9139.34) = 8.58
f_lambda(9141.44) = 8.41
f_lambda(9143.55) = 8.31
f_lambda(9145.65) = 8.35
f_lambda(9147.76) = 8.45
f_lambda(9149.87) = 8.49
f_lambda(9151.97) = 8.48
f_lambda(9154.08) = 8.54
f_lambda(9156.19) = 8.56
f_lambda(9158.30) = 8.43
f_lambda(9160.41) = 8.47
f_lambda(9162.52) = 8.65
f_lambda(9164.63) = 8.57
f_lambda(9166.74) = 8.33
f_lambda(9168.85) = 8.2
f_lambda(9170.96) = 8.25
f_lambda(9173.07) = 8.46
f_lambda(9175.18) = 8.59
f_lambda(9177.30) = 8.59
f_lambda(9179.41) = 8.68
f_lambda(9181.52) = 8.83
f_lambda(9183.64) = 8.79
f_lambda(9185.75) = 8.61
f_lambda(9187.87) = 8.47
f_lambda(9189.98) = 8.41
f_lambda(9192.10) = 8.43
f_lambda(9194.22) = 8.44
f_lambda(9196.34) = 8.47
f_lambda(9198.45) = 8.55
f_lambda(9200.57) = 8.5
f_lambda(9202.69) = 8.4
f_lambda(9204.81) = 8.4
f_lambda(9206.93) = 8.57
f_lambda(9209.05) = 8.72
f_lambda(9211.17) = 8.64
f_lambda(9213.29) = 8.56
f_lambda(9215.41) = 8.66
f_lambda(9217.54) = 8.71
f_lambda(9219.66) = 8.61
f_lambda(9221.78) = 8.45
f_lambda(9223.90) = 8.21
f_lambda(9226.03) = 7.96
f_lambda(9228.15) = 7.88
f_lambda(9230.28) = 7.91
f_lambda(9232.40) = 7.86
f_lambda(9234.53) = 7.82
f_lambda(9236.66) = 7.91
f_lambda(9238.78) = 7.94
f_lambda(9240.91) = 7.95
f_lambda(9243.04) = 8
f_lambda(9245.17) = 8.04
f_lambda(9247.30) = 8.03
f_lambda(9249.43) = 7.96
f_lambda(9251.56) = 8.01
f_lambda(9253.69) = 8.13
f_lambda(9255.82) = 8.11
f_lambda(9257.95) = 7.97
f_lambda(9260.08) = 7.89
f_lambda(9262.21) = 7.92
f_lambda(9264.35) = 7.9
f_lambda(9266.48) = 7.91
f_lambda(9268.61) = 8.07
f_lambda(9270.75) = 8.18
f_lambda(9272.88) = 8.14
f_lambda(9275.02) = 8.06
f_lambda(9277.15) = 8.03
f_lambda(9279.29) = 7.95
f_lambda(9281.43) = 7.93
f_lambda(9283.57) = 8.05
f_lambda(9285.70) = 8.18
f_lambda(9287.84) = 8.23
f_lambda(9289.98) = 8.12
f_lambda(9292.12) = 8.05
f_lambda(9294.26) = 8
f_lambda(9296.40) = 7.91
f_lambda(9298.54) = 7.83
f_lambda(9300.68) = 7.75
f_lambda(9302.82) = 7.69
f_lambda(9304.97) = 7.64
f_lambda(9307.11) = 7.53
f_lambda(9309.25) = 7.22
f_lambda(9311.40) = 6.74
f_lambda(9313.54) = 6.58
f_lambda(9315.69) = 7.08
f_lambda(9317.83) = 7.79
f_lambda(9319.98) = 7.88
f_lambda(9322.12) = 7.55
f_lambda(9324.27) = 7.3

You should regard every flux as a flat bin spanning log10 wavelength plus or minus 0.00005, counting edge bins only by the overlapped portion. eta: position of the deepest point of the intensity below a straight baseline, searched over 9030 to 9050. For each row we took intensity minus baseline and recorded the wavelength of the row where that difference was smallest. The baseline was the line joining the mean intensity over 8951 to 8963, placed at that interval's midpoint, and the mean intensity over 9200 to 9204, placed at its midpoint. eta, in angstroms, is 9032.64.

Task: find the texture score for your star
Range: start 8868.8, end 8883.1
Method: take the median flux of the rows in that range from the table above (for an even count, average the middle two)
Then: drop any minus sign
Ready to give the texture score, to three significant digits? 7.39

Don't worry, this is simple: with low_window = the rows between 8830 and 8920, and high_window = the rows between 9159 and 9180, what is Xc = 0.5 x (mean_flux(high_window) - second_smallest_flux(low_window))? 0.62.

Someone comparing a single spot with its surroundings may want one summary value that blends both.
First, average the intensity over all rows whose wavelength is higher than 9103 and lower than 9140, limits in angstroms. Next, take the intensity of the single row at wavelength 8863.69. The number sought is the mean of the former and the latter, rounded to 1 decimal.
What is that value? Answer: 7.9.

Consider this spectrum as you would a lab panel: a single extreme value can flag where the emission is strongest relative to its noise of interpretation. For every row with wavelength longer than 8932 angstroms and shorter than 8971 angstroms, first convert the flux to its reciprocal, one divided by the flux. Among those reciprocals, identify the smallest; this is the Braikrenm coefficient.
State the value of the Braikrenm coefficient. 0.119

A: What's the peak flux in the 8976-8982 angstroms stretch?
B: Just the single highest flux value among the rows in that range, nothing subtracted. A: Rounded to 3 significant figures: 8.09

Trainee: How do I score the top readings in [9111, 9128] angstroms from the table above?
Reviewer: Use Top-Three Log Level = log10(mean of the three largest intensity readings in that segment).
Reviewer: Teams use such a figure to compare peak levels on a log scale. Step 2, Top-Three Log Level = 0.929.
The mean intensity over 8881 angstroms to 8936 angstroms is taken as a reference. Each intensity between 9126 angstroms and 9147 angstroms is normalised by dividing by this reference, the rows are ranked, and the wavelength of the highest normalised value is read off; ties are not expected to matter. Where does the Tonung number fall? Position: 9135.13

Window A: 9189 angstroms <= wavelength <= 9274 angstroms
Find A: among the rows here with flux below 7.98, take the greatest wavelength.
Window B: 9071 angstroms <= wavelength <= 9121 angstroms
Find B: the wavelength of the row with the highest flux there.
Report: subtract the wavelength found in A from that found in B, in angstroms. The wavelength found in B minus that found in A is -194.2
